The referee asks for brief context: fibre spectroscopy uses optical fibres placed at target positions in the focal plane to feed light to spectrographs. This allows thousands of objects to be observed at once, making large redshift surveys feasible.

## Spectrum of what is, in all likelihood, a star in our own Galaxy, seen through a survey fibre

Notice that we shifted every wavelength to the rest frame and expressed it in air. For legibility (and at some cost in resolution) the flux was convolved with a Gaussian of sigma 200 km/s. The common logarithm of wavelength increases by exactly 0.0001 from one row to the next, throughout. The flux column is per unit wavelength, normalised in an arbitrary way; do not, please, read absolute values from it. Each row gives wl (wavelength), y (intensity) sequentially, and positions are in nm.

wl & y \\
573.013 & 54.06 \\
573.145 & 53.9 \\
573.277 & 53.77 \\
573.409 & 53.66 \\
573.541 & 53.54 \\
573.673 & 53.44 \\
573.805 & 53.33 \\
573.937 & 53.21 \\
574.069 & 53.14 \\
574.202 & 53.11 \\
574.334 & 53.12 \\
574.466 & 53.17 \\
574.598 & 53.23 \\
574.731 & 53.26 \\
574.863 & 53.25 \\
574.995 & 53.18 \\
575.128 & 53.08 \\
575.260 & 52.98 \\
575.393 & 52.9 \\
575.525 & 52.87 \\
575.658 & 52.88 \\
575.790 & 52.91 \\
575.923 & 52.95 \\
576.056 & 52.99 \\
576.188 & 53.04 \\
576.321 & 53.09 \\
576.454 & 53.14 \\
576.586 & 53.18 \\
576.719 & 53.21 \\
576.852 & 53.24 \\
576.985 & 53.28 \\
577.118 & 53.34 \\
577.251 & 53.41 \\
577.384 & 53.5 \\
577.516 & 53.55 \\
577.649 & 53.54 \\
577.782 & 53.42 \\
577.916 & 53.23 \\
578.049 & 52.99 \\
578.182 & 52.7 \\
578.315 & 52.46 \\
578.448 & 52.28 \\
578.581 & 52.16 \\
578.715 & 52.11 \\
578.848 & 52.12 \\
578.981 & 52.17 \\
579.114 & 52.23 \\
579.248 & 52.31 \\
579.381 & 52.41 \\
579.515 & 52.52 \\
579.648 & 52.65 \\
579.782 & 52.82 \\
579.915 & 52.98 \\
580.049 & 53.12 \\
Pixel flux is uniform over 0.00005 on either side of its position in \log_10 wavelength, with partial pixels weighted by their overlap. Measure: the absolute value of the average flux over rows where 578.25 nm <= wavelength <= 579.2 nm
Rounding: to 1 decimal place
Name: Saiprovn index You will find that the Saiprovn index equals 52.2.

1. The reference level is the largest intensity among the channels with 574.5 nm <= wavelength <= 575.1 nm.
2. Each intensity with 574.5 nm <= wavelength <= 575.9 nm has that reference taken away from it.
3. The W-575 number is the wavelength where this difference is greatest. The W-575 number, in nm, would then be 574.731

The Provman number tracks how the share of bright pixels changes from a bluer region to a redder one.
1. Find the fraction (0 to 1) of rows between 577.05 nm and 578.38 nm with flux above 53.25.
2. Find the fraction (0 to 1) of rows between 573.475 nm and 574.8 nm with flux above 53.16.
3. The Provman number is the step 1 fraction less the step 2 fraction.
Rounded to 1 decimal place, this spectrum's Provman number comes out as -0.1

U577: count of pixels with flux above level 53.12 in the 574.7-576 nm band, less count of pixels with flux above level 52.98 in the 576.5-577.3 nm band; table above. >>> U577 -3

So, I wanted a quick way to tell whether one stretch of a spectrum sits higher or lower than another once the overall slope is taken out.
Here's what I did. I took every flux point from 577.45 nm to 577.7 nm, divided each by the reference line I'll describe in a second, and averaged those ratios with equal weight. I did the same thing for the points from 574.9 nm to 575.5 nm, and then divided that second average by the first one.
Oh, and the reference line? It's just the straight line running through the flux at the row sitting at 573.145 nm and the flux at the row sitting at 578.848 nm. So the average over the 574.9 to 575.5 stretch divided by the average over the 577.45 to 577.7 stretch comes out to 0.98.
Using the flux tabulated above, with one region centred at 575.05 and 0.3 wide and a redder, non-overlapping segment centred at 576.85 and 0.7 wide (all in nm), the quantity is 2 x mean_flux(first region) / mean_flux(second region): 2.00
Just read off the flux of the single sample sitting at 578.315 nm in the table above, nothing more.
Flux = 52.46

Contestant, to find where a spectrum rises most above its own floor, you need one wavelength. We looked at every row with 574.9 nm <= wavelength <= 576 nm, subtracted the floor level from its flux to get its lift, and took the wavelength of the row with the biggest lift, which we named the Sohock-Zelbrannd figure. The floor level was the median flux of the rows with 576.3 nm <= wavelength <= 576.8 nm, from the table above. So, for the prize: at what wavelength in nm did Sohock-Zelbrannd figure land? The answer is 574.995 nm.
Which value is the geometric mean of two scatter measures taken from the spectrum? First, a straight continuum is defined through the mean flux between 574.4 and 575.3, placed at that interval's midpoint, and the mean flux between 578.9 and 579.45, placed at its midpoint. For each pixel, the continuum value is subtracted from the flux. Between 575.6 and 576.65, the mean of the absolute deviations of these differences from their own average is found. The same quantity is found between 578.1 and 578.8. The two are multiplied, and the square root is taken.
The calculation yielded 0.151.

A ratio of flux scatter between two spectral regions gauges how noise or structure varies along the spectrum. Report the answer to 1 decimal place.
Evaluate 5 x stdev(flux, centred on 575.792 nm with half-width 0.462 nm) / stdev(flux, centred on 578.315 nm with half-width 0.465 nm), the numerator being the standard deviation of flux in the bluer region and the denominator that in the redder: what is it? 0.7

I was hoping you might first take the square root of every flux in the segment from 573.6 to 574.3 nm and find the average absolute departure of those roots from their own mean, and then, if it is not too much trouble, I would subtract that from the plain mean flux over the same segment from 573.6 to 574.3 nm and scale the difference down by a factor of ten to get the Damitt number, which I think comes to 5.32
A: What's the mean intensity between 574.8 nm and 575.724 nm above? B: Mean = 53.0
